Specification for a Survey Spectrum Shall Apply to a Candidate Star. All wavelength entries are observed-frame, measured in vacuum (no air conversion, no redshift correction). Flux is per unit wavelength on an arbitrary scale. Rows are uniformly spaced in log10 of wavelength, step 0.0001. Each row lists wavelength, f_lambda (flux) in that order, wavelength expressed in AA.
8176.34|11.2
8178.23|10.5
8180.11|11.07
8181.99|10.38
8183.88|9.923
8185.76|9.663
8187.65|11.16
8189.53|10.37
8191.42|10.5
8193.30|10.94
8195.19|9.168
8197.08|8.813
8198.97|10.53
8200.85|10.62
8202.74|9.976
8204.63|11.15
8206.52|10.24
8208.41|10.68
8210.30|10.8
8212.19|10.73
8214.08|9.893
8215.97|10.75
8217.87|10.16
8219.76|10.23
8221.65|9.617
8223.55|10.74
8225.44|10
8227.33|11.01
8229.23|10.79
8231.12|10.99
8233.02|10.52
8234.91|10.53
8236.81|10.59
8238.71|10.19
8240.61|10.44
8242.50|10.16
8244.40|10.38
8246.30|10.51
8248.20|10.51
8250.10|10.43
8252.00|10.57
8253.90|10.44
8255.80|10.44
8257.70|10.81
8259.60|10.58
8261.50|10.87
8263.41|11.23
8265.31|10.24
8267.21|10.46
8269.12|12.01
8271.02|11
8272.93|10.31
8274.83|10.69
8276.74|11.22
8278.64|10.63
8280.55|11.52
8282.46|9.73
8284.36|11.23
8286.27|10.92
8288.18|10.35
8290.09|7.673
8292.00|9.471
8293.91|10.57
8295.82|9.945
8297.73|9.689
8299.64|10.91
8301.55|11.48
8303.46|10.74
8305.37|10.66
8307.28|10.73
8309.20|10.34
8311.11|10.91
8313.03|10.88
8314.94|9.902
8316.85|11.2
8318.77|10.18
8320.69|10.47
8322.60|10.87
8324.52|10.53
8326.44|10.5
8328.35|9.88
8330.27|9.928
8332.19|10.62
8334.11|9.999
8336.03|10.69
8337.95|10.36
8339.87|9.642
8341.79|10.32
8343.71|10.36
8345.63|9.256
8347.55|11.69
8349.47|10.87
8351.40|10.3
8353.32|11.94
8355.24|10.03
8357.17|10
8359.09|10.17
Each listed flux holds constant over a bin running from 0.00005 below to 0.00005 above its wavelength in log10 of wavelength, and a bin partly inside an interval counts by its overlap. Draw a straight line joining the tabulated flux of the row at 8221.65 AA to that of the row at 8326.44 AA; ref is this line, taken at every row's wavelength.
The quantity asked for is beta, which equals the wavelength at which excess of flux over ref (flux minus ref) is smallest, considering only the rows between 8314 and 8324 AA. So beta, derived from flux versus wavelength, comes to 8314.94 AA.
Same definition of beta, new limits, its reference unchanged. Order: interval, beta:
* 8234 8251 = 8242.50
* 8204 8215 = 8214.08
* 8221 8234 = 8221.65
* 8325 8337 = 8328.35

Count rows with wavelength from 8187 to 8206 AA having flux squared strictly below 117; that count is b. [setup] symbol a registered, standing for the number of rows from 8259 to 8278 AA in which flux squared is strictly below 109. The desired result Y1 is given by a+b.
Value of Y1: 9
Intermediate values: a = 2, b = 7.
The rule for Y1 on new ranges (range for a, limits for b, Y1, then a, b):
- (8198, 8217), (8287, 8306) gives 11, 3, 8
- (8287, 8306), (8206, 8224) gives 15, 5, 10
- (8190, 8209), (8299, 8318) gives 9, 4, 5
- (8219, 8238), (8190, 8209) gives 11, 3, 8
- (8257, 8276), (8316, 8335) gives 10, 2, 8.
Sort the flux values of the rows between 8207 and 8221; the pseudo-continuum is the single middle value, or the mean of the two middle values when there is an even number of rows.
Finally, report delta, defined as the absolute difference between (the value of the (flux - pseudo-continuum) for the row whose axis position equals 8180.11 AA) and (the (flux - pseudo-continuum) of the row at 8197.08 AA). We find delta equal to 2.3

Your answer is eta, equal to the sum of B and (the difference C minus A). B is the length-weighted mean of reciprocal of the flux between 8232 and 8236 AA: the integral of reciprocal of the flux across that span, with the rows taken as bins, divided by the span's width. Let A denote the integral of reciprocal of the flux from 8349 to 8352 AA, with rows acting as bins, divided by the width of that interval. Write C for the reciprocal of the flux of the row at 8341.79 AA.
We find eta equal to 0.097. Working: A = 0.094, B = 0.095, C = 0.0969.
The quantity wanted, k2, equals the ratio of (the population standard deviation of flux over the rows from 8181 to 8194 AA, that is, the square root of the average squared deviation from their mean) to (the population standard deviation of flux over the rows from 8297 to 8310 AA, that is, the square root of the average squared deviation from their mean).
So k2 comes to 1.0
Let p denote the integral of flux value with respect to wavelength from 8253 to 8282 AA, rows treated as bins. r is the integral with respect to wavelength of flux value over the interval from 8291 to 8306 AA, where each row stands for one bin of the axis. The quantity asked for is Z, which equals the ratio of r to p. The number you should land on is 0.5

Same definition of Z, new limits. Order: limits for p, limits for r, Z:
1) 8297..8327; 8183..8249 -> 2.1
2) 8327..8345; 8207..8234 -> 1.5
